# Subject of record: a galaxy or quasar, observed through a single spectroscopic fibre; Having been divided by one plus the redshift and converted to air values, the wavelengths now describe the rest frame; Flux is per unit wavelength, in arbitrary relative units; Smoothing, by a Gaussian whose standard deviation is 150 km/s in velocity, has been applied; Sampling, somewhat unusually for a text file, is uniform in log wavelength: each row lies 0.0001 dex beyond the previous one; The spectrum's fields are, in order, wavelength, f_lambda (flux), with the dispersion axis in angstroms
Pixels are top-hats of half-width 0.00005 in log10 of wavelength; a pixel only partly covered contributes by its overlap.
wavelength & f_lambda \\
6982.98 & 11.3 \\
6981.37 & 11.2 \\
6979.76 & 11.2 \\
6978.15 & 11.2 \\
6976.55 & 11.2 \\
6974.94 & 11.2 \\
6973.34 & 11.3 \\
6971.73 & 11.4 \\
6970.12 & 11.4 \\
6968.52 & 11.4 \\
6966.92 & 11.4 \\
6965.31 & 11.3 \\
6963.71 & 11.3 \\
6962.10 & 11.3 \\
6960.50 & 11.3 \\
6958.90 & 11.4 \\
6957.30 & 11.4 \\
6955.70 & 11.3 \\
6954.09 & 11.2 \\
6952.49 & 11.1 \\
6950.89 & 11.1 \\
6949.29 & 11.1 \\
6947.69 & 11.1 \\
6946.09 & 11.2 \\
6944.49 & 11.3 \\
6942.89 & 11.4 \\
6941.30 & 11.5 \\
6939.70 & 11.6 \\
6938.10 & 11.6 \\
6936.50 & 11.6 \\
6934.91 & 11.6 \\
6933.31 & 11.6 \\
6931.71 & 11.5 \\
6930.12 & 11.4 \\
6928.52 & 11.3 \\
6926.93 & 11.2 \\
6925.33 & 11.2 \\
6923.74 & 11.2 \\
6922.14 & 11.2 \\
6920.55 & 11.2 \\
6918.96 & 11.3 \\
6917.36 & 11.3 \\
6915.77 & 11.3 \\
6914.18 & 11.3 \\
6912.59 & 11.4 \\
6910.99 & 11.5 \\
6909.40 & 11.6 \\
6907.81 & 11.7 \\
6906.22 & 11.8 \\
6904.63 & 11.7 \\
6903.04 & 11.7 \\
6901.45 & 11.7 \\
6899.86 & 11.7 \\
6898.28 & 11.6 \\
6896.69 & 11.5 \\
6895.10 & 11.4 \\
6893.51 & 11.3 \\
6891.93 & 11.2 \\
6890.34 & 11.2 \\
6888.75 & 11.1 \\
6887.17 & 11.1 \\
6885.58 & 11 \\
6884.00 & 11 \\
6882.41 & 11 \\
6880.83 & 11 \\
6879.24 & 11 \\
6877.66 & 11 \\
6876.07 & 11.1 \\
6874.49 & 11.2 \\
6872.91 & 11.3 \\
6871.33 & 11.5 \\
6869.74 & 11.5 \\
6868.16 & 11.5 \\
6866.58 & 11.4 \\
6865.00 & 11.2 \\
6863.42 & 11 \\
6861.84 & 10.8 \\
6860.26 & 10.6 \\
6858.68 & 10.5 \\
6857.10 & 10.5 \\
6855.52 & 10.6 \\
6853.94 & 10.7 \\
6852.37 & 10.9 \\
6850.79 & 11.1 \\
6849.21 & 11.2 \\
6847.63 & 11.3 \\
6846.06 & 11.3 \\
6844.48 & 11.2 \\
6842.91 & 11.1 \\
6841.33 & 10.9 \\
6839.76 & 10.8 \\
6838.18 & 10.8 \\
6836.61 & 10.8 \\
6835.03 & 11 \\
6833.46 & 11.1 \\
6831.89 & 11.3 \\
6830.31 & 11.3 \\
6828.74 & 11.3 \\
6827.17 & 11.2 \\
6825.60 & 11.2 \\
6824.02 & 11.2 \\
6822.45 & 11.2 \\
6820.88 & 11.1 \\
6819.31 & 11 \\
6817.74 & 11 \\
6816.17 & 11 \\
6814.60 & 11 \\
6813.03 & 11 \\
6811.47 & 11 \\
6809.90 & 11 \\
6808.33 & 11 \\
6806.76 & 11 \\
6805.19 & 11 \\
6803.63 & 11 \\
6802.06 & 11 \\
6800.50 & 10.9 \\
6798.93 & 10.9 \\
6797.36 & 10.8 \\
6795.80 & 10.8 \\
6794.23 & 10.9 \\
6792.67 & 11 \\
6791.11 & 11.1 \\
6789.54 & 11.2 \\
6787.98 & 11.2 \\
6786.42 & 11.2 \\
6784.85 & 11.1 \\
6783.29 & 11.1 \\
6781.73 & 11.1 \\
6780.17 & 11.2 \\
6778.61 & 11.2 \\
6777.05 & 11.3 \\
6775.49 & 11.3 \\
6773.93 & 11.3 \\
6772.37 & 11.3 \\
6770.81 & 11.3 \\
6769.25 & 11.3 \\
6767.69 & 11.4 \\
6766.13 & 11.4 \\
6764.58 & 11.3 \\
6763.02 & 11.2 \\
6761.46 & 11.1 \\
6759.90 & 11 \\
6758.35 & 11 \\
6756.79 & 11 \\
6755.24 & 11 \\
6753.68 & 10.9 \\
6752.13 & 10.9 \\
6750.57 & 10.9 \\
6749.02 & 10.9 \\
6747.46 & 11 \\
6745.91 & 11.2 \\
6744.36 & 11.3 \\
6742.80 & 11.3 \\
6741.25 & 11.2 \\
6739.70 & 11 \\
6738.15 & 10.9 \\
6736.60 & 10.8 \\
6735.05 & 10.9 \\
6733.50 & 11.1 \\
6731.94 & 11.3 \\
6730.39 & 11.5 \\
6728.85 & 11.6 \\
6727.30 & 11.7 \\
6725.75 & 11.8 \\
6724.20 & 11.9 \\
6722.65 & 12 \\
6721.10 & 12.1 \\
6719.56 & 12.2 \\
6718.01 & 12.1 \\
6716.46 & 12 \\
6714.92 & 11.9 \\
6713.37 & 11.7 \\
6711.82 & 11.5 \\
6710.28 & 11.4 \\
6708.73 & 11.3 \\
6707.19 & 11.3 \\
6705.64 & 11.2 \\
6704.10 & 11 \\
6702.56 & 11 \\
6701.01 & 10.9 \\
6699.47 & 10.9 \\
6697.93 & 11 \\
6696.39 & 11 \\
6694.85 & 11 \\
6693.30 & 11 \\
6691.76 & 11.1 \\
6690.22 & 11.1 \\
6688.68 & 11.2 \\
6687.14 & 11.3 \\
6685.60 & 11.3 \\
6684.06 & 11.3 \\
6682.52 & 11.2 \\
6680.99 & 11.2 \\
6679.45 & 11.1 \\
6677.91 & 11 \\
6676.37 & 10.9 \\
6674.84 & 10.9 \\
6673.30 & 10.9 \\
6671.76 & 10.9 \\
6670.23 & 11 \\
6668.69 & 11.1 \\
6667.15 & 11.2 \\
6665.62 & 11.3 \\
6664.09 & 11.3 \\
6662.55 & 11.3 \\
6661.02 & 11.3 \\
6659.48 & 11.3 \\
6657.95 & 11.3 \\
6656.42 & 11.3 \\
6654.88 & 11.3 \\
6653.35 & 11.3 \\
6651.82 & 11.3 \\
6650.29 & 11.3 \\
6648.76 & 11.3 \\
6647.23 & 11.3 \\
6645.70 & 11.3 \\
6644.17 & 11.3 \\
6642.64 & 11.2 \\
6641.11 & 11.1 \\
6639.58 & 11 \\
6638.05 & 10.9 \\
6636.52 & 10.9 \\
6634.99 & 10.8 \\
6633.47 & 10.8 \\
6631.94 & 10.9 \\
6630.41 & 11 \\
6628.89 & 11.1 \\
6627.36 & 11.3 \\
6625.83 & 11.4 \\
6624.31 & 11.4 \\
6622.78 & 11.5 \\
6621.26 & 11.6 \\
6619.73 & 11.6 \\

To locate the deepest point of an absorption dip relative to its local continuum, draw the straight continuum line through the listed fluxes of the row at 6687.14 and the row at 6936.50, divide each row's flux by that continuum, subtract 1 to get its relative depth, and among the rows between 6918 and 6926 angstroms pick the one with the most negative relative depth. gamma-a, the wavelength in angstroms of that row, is 6925.33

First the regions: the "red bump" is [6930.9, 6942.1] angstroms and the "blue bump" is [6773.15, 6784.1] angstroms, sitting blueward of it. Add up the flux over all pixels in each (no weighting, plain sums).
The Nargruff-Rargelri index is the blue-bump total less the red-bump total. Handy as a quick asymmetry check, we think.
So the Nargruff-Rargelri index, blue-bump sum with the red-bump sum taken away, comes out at -2.5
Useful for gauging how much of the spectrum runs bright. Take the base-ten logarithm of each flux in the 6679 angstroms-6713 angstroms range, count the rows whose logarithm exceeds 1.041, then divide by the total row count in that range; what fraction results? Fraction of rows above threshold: 0.91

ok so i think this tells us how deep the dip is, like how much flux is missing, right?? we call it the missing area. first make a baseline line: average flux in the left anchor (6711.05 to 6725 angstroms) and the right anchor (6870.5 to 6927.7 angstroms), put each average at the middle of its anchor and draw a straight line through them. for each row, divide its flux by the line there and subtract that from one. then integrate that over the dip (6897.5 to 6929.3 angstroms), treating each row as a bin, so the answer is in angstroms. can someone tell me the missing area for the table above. -0.5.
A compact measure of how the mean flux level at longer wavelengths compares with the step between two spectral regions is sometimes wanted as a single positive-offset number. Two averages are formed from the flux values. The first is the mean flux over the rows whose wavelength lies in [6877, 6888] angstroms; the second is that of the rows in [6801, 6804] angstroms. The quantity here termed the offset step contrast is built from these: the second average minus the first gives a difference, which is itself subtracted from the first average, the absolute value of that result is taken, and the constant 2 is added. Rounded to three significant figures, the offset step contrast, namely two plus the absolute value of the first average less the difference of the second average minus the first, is 13.0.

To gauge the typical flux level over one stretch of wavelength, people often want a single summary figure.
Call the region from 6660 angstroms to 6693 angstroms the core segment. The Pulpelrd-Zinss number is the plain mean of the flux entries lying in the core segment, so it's 11.1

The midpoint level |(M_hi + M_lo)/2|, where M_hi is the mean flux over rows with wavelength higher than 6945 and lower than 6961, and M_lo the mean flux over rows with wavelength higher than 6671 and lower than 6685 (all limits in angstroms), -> 11.1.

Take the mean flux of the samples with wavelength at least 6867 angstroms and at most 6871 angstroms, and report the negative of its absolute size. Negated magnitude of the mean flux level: -11.5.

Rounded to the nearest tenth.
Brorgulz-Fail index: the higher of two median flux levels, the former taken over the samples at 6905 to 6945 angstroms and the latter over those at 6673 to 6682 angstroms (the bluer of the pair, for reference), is 11.4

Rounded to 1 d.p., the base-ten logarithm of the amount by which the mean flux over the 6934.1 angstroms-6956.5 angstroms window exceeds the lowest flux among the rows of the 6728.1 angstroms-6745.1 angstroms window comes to -0.3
